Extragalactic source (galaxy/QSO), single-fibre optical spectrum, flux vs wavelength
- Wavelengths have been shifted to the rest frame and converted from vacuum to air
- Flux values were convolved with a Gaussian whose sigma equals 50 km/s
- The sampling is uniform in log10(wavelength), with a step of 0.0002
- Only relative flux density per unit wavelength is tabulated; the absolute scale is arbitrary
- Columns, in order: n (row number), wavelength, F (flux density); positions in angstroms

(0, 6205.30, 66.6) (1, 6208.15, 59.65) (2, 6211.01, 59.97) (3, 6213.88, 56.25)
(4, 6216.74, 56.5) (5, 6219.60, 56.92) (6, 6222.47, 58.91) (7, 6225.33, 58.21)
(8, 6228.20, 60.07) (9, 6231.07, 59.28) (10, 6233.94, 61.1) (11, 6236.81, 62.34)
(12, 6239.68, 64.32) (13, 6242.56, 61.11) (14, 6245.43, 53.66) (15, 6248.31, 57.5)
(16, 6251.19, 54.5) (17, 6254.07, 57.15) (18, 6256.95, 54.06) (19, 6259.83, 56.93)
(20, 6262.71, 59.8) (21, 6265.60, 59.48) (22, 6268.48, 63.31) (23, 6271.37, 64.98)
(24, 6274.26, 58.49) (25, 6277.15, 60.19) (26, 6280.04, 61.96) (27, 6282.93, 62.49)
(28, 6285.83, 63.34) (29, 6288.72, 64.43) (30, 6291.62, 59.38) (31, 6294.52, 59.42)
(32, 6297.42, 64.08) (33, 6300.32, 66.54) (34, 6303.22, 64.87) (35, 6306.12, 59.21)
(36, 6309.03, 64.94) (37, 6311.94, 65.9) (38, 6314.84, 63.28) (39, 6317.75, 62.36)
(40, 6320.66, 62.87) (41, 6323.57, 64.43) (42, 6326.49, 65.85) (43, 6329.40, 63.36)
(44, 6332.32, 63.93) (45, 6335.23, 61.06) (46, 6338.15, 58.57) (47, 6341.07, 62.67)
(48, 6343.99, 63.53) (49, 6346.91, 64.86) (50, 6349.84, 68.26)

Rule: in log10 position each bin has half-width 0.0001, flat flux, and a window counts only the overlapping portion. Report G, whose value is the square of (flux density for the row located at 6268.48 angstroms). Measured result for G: 4008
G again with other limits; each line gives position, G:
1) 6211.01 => 3596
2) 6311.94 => 4343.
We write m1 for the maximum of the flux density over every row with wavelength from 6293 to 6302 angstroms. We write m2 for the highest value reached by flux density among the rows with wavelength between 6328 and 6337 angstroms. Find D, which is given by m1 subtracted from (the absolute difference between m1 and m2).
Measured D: -64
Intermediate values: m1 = 66.54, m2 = 63.93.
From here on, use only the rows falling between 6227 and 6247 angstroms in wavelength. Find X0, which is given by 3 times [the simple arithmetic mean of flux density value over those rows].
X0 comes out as 181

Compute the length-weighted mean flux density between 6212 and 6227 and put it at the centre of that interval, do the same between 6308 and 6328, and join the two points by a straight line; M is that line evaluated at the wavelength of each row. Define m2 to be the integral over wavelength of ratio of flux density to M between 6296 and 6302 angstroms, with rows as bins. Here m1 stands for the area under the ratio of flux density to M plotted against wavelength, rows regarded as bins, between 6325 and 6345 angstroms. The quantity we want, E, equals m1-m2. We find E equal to 13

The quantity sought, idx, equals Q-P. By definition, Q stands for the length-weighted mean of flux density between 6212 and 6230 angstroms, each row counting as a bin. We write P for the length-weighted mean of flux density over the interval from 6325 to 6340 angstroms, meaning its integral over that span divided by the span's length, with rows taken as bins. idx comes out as -4.7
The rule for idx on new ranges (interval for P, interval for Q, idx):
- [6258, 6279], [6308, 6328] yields 3.8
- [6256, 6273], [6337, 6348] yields 2.5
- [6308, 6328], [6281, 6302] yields -1.4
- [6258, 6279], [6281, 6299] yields 1.8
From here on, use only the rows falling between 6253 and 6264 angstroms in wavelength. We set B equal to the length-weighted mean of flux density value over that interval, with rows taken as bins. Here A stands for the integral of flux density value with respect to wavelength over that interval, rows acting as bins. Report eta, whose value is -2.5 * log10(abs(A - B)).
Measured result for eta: -6.89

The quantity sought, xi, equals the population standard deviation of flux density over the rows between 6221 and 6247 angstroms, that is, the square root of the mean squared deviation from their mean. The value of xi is 2.8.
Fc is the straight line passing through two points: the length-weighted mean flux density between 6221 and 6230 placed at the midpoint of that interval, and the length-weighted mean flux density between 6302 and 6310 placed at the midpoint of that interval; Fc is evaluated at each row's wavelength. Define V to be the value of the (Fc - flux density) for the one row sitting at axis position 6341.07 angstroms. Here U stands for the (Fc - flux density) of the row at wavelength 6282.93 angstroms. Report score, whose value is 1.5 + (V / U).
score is -0.9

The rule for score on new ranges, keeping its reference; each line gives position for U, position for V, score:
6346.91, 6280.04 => 4.4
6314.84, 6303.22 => 51.0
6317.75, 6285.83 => 0.1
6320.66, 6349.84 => -3.8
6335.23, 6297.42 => 1.0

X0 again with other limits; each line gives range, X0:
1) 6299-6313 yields 193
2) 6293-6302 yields 190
